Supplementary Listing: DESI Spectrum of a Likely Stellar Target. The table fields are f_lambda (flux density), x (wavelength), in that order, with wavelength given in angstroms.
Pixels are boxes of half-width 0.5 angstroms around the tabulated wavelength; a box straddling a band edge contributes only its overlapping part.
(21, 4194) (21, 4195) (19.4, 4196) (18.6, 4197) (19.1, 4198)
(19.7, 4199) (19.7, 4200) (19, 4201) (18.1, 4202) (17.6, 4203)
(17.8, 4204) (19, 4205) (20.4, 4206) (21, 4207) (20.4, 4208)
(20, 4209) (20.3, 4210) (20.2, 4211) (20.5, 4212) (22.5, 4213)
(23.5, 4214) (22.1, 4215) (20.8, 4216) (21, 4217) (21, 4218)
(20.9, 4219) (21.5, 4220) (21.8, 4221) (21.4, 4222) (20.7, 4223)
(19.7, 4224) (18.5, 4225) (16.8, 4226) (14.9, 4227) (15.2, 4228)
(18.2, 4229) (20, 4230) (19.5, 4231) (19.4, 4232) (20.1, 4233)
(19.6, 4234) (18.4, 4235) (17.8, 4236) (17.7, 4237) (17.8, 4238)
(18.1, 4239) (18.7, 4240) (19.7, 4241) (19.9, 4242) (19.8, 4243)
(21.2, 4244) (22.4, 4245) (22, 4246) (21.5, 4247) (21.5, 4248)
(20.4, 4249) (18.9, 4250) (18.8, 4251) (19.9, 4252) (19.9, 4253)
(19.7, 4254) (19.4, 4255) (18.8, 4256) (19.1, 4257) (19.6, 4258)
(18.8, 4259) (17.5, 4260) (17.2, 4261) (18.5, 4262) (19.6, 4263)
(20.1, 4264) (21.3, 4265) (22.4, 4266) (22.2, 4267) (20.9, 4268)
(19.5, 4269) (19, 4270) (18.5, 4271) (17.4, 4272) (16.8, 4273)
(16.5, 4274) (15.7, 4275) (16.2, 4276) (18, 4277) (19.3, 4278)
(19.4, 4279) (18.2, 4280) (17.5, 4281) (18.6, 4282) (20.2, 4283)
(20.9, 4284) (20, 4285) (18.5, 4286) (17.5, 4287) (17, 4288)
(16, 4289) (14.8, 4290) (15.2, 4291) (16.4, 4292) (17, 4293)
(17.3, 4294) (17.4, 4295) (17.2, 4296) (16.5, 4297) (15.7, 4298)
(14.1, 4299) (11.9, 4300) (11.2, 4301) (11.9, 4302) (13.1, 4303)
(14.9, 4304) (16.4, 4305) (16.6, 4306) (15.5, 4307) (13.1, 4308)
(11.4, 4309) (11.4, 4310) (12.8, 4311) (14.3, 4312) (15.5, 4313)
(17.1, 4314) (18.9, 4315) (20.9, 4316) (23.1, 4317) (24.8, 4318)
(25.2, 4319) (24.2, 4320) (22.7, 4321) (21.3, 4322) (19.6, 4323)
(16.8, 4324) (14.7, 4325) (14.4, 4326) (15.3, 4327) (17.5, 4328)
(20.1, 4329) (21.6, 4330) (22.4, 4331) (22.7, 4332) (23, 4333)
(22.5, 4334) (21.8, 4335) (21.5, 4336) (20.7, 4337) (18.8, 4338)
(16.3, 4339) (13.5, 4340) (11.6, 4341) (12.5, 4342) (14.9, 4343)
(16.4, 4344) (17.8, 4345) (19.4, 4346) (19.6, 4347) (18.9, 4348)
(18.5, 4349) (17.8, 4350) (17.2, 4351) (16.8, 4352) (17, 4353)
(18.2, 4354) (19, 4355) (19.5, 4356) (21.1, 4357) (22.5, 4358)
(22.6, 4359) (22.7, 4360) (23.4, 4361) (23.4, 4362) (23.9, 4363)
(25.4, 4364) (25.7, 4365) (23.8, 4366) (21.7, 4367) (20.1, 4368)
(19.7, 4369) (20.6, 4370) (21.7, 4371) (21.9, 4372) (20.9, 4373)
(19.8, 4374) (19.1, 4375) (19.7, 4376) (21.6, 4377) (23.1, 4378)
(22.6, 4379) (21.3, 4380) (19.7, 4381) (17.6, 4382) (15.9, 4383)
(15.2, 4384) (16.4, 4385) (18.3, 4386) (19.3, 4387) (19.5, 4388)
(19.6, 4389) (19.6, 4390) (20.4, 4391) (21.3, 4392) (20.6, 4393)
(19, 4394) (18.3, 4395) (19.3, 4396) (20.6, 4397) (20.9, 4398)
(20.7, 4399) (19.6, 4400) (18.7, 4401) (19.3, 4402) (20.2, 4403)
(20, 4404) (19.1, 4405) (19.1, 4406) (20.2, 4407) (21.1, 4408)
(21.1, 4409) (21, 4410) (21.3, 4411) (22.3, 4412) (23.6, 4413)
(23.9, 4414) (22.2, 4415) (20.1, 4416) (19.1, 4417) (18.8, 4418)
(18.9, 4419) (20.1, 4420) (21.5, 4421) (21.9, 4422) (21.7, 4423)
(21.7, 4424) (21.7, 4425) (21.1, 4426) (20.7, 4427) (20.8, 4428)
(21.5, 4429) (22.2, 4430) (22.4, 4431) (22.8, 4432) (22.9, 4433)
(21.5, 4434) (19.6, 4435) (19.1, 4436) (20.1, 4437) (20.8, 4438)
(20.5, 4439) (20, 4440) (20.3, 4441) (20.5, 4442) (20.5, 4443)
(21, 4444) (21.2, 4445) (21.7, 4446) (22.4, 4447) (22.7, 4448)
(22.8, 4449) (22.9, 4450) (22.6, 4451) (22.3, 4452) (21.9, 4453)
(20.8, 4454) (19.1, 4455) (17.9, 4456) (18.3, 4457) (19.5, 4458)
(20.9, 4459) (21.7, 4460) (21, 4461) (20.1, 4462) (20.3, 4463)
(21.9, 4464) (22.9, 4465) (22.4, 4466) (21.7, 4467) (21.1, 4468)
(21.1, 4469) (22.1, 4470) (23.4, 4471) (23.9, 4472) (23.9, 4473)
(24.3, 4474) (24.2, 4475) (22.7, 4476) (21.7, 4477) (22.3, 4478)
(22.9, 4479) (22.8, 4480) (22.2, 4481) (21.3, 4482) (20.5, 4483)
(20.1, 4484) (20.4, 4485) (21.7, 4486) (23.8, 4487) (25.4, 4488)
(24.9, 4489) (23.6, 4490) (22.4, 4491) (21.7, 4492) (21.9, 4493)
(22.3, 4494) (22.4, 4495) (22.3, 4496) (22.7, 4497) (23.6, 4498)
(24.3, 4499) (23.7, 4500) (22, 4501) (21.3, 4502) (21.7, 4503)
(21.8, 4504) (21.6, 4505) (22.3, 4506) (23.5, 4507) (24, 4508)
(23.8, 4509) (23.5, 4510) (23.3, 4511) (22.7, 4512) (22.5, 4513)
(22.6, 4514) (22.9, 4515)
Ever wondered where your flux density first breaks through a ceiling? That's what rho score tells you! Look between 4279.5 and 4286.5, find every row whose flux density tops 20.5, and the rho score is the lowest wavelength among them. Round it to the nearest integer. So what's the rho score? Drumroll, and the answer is 4284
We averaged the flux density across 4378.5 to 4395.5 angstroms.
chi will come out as 19.1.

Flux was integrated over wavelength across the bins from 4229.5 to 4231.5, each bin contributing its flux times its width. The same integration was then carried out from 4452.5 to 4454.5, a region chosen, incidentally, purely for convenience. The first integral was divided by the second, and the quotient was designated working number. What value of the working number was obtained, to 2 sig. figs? 0.93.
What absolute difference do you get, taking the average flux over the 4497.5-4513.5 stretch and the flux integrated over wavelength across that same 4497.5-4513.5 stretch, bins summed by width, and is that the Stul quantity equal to 343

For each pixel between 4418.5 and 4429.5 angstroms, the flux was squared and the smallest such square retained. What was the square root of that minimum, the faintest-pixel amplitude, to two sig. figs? 19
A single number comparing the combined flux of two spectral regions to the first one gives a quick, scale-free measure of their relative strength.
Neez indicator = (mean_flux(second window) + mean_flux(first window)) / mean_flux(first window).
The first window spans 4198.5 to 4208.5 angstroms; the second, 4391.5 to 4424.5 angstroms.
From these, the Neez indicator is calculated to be 2.06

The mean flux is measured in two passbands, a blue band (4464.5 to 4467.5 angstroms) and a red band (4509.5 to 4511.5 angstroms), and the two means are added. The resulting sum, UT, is 45.7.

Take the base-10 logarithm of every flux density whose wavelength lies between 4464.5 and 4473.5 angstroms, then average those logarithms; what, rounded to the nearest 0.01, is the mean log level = 1.35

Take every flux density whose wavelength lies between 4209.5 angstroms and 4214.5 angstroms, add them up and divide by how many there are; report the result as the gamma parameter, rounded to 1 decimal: 21.4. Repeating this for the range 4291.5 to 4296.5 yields 17.1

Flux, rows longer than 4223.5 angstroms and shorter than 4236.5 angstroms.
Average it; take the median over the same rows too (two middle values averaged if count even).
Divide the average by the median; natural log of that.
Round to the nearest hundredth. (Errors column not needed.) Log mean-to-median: -0.01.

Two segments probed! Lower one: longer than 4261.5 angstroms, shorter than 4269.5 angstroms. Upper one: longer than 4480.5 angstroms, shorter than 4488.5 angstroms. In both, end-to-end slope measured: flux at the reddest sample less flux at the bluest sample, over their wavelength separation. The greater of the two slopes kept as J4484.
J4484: 0.46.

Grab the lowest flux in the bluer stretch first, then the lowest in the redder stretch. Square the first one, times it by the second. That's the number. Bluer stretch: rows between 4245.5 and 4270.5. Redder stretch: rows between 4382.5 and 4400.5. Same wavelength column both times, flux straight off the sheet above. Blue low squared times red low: 4497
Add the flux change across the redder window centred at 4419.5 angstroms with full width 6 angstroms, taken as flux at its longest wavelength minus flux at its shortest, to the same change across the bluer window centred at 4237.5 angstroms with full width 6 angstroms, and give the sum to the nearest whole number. 3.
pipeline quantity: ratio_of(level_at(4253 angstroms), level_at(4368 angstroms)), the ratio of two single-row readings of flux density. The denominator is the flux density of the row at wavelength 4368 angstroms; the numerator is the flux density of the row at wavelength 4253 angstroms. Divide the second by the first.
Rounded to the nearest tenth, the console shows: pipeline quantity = 1.0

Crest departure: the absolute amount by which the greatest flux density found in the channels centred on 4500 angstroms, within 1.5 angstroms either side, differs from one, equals 23.3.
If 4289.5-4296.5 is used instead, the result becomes 16.4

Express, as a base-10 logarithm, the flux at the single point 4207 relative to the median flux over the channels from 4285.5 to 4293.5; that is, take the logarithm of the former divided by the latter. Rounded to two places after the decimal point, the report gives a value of 0.10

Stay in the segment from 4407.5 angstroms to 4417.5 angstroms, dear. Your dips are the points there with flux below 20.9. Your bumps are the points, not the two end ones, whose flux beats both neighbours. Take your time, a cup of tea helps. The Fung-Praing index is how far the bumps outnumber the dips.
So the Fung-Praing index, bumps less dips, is -1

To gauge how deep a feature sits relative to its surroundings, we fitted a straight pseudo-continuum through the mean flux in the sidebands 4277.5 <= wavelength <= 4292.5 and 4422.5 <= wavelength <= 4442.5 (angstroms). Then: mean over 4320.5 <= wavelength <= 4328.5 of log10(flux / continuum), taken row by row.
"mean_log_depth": -0.030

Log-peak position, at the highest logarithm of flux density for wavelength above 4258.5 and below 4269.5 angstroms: 4266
